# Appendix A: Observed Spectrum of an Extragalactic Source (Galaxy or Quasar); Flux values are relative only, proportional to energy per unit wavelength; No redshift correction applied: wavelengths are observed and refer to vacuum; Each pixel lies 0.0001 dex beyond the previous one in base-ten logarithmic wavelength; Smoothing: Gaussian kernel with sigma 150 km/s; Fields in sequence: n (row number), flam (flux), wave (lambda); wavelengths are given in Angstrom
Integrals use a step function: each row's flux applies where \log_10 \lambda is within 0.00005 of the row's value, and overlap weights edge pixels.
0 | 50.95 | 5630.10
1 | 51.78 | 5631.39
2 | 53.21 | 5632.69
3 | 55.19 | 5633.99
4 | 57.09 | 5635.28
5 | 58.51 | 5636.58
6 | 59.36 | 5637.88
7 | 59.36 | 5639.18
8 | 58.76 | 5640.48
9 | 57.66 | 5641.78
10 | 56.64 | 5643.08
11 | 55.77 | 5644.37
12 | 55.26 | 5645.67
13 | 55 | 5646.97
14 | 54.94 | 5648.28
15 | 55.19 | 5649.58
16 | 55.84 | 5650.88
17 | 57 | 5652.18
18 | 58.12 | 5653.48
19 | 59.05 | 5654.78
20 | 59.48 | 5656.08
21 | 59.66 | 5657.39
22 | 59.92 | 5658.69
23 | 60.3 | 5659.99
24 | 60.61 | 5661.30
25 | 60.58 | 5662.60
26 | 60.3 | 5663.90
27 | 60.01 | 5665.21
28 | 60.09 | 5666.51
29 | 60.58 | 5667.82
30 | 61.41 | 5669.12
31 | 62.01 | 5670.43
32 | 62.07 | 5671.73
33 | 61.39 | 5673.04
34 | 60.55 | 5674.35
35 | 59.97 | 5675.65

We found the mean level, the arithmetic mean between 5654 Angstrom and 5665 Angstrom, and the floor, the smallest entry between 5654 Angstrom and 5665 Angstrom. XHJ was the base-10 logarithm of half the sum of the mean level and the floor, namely 1.77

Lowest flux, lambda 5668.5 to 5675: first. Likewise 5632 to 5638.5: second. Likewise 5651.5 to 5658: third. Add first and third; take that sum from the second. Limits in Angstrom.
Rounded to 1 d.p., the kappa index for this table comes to -64.3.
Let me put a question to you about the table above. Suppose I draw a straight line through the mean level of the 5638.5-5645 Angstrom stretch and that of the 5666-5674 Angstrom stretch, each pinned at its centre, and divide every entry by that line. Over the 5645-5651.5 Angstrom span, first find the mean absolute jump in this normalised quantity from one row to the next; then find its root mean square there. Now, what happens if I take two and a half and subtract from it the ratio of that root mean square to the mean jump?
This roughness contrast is -178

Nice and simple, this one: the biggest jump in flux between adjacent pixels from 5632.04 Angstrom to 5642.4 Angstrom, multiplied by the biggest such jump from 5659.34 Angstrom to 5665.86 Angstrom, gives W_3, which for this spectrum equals 0.61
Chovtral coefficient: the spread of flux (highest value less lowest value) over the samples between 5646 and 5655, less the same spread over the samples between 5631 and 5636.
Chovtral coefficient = -1.2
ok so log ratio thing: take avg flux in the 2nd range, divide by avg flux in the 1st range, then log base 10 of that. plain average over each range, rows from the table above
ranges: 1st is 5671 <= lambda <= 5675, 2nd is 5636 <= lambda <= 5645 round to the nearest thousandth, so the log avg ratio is -0.024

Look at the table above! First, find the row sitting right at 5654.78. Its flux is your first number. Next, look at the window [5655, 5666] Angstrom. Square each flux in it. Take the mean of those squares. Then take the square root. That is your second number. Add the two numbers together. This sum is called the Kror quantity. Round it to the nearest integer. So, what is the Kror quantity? 119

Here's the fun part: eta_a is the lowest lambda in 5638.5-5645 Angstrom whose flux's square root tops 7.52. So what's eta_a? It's 5639.18 Angstrom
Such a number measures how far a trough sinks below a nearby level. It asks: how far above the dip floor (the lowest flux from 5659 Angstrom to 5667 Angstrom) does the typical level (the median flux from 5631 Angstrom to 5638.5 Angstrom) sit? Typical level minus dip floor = -3.9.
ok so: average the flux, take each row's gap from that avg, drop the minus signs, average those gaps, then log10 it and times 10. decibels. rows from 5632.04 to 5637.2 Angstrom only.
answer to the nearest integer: 3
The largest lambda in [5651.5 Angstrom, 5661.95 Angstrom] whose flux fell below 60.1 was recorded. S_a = 5658.69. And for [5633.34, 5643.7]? 5643.08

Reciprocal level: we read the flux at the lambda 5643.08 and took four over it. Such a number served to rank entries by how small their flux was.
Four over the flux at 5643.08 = 0.0706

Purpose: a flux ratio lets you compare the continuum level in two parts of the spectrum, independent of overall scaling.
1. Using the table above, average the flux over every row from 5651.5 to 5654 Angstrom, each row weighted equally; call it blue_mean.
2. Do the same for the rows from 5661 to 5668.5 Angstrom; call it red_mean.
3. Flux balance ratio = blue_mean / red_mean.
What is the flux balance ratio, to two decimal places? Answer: 0.95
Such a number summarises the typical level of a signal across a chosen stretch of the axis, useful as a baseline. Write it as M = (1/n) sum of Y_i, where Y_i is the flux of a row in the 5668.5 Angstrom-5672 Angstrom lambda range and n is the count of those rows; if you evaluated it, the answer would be 61.8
